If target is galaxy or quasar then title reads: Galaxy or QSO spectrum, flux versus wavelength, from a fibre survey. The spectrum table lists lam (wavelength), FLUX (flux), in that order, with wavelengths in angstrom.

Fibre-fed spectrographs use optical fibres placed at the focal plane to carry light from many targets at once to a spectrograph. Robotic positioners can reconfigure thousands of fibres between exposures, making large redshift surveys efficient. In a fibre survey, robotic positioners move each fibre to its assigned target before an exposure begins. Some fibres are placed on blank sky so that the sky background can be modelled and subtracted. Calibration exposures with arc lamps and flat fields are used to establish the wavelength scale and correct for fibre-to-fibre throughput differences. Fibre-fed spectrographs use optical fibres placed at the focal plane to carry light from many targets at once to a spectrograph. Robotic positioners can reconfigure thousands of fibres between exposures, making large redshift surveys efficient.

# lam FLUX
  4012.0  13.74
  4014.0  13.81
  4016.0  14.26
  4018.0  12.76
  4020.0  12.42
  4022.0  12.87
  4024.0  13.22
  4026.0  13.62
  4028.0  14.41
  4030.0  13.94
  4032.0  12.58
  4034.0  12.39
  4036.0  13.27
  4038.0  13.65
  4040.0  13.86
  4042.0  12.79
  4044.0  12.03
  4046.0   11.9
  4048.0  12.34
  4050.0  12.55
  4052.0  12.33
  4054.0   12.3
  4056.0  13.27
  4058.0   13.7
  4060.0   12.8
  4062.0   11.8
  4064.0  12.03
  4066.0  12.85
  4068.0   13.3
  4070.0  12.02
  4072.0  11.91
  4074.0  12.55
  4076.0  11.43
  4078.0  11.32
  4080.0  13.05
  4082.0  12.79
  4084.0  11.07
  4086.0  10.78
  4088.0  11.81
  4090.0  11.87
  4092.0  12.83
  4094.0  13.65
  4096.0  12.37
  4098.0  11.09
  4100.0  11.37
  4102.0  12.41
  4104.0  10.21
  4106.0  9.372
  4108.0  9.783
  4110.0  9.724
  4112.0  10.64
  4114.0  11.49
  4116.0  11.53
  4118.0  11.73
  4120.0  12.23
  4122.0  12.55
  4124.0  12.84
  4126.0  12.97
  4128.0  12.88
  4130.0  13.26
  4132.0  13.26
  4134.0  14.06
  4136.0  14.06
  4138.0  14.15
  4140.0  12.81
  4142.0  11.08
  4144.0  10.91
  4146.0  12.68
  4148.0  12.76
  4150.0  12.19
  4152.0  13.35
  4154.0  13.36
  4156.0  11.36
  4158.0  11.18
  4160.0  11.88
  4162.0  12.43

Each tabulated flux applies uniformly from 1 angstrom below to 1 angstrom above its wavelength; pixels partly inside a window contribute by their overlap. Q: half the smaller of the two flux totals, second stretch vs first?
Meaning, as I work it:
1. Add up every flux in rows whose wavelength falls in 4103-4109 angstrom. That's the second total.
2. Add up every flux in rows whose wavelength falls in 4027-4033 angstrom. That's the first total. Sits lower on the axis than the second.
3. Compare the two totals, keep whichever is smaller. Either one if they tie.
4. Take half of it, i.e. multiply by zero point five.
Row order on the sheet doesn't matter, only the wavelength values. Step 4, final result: 14.7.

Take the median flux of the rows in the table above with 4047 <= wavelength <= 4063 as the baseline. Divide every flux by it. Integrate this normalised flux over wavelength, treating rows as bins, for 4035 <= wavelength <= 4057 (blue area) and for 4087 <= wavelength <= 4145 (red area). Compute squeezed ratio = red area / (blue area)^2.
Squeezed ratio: 0.11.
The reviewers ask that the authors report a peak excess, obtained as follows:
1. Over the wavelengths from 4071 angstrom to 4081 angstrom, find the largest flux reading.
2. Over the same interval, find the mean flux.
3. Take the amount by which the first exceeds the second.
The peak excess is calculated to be 1.00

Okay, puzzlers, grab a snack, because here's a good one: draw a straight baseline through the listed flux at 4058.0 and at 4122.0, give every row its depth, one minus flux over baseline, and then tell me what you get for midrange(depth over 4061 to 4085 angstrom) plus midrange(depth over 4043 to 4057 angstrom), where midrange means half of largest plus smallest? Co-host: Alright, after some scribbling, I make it 0.18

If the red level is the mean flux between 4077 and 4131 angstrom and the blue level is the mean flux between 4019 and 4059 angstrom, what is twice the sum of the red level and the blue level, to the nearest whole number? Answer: 49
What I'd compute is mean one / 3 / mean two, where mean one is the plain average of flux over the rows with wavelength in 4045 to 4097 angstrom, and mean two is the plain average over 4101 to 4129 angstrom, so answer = 0.359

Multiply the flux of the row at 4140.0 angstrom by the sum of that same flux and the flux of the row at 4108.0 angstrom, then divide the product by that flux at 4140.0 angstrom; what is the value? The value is 22.6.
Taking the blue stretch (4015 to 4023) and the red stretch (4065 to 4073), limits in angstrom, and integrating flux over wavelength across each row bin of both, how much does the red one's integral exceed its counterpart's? -4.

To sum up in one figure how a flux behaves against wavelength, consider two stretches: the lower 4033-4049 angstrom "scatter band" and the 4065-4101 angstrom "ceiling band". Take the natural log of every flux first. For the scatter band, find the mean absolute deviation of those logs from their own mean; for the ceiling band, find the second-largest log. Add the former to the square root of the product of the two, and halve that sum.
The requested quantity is 0.200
